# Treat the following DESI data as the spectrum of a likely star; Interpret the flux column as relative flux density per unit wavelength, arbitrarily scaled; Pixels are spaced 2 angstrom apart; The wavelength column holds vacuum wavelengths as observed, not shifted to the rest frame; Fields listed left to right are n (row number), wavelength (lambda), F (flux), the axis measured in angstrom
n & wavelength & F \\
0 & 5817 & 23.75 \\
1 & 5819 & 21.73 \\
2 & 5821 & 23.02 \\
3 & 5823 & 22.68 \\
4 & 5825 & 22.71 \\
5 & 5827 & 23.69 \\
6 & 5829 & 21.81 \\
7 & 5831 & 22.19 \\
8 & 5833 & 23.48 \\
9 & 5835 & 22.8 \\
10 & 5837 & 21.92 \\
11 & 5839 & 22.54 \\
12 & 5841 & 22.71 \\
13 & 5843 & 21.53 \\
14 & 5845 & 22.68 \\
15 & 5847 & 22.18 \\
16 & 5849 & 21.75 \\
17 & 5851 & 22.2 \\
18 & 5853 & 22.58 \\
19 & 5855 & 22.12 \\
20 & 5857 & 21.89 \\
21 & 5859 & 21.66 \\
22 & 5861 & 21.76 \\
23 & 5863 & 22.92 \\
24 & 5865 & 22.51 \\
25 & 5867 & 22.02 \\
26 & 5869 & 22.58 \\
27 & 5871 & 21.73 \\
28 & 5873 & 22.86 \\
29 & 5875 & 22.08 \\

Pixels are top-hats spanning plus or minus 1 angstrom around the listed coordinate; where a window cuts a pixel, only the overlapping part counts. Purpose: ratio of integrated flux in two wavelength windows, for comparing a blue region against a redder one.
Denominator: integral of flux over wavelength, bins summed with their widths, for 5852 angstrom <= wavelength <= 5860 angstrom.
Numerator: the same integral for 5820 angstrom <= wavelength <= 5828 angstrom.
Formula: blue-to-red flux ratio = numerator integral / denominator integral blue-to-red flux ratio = 1.04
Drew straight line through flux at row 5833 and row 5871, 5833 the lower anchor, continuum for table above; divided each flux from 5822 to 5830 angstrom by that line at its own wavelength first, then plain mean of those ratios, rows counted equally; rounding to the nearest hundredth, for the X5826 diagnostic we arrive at 0.95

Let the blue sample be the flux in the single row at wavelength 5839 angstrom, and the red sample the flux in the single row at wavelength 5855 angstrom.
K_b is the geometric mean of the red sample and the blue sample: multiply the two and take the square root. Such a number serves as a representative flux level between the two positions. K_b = 22.3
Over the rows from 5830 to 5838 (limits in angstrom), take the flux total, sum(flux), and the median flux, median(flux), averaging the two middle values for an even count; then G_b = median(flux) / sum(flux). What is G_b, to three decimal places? 0.249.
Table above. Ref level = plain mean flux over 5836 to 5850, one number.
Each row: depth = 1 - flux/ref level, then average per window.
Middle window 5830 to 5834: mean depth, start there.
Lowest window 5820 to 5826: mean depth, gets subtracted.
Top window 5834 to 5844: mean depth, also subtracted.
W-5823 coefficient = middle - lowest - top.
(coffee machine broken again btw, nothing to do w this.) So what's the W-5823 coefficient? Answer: 0.004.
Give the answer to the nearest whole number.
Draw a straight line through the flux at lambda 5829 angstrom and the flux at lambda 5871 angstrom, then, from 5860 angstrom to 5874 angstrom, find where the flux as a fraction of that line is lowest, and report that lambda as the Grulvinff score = 5871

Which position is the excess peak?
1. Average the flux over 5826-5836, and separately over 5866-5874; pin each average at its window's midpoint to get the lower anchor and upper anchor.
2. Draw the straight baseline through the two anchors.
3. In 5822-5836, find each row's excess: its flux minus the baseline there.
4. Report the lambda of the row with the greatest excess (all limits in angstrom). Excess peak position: 5827 angstrom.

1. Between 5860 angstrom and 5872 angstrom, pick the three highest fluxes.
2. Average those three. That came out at 22.7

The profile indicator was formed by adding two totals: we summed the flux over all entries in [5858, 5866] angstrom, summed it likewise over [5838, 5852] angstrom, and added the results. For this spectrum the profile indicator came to 244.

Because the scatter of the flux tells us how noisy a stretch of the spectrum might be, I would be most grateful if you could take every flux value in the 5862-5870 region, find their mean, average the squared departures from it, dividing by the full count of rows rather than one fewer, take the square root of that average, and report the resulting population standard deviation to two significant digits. 0.32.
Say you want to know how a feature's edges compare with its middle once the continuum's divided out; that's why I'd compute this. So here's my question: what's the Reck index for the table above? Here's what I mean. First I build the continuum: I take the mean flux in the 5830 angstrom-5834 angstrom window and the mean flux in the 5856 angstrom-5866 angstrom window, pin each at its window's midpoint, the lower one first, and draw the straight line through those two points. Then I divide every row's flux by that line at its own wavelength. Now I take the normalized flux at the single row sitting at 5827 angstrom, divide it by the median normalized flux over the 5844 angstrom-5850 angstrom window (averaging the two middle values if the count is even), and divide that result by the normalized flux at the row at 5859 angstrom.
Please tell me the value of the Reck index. 1.07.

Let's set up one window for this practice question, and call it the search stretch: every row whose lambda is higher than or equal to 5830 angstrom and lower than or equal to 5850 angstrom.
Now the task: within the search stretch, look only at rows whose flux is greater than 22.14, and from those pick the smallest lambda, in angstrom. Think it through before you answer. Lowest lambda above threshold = 5831 angstrom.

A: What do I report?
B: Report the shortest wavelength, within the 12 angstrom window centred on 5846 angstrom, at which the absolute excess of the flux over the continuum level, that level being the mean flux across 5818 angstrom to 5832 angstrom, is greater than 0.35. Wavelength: 5843 angstrom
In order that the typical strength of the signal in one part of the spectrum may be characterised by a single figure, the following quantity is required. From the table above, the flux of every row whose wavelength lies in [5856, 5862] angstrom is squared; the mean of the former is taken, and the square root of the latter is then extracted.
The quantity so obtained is 21.8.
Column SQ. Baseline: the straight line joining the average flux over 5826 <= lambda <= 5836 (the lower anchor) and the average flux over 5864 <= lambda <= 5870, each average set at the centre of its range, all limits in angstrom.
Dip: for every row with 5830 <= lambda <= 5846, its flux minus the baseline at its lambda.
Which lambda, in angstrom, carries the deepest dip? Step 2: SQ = 5843 angstrom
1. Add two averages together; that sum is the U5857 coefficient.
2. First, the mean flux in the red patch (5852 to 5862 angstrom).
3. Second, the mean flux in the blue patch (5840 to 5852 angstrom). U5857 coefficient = 44.2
